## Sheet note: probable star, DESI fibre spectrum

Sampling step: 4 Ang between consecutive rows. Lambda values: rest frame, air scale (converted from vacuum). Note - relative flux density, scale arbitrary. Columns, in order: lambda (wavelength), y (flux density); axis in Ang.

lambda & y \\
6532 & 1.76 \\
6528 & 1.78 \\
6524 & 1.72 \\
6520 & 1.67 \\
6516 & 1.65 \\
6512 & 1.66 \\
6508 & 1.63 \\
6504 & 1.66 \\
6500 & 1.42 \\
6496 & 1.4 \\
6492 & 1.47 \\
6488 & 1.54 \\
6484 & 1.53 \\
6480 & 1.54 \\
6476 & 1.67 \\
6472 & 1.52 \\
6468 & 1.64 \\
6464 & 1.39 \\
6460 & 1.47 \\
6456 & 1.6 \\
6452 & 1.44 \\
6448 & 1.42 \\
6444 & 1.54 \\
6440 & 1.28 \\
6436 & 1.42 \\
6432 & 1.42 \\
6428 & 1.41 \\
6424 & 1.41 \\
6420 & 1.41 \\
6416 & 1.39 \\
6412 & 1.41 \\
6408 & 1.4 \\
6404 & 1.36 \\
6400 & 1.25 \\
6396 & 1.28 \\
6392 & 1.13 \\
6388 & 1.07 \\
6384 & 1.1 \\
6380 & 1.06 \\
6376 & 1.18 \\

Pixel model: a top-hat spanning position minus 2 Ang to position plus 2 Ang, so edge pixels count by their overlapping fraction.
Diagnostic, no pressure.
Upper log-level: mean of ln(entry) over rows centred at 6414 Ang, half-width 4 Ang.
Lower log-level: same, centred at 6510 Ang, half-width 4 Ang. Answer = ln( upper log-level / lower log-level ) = -0.39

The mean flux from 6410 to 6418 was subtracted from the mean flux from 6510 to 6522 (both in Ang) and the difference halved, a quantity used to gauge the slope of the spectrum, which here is 0.13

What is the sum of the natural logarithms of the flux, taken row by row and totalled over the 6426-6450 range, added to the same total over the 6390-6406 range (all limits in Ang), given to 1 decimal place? 3.0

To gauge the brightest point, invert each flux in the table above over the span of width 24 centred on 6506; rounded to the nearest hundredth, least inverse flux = 0.60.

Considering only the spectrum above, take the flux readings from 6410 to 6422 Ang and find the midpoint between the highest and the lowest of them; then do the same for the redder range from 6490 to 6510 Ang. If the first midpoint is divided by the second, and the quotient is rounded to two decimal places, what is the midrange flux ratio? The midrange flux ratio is 0.92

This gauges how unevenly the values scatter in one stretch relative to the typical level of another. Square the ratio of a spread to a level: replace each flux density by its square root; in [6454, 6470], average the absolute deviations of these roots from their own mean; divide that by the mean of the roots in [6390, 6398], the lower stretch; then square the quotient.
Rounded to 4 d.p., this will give 0.0012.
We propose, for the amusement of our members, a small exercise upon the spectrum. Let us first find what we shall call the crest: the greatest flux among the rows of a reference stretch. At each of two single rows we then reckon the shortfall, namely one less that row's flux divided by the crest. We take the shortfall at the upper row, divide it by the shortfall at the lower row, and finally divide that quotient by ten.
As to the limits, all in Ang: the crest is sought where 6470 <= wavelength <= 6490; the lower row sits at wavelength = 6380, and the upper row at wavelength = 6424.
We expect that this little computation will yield 0.04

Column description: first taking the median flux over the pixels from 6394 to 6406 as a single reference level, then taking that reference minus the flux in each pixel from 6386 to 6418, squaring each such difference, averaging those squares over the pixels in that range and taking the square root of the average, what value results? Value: 0.12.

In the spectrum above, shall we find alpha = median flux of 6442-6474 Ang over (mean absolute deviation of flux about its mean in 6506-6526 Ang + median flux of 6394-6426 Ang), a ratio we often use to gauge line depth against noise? 1.05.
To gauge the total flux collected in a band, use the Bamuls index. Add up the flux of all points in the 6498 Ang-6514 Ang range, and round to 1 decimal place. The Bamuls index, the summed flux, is 6.4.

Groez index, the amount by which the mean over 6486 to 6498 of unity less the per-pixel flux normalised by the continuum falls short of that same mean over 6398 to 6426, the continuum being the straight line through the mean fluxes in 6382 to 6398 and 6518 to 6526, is -0.176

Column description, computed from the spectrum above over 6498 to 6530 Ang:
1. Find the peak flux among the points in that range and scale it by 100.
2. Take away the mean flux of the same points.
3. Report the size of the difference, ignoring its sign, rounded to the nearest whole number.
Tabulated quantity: 176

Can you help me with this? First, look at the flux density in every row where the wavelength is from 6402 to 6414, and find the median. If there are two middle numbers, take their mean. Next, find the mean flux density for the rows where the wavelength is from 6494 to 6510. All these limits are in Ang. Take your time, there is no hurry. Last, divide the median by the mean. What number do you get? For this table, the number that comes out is 0.92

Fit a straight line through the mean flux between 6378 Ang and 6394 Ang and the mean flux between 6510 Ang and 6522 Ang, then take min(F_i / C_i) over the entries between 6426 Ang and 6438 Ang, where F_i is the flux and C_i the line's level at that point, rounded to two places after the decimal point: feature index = 1.08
